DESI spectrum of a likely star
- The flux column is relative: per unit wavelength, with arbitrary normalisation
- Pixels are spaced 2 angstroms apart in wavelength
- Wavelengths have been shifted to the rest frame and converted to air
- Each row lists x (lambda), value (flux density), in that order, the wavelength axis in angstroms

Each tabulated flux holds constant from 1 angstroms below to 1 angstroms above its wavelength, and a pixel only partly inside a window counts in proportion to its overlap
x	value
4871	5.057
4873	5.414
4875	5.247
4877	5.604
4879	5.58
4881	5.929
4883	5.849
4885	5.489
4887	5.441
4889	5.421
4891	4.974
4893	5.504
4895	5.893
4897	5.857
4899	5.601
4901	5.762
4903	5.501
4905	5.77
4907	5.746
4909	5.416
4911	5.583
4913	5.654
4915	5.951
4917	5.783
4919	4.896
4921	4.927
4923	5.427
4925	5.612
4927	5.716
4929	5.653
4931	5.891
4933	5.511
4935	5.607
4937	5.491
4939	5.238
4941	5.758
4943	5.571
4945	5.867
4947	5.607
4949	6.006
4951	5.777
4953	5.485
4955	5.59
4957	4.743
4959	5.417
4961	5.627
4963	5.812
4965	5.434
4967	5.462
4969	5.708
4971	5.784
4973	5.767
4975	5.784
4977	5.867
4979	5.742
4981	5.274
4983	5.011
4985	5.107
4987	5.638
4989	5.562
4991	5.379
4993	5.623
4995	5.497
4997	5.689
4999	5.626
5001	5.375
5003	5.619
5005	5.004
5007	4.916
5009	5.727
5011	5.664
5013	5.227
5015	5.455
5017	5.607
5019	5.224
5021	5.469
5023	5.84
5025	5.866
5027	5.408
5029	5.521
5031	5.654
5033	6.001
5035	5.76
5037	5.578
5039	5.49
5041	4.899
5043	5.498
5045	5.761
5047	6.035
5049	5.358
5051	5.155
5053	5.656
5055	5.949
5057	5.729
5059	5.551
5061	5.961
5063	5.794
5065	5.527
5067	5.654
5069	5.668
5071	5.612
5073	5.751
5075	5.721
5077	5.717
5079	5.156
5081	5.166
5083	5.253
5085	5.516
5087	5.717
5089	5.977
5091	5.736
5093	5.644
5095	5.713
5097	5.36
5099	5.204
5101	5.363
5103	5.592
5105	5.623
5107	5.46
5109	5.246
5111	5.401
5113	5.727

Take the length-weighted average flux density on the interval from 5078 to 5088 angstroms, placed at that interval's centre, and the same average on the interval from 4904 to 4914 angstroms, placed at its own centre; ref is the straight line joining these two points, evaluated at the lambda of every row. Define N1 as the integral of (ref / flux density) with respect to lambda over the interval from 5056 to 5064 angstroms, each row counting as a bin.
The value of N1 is 7.5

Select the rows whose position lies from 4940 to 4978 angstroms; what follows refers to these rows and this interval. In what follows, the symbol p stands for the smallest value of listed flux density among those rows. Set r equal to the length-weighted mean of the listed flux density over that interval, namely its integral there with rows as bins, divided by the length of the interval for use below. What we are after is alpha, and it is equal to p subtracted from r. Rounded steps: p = 4.743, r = 5.64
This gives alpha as 0.89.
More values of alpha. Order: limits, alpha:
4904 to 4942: 0.66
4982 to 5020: 0.50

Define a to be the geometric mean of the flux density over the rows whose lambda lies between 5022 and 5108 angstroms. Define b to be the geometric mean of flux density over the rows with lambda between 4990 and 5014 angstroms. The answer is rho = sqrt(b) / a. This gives 0.417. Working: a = 5.59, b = 5.44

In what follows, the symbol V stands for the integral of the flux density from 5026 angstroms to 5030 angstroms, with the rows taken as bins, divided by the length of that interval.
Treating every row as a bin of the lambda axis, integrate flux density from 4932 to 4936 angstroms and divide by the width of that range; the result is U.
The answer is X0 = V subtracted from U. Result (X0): 0.09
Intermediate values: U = 5.56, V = 5.46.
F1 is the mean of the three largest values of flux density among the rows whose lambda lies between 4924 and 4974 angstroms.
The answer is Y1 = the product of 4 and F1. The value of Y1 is 23.7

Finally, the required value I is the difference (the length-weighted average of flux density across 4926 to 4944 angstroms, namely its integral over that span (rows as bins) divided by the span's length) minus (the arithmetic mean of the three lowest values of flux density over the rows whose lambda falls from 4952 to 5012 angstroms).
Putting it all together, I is 0.72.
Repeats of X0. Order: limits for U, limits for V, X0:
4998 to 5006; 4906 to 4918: -0.28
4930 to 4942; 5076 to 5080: 0.15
